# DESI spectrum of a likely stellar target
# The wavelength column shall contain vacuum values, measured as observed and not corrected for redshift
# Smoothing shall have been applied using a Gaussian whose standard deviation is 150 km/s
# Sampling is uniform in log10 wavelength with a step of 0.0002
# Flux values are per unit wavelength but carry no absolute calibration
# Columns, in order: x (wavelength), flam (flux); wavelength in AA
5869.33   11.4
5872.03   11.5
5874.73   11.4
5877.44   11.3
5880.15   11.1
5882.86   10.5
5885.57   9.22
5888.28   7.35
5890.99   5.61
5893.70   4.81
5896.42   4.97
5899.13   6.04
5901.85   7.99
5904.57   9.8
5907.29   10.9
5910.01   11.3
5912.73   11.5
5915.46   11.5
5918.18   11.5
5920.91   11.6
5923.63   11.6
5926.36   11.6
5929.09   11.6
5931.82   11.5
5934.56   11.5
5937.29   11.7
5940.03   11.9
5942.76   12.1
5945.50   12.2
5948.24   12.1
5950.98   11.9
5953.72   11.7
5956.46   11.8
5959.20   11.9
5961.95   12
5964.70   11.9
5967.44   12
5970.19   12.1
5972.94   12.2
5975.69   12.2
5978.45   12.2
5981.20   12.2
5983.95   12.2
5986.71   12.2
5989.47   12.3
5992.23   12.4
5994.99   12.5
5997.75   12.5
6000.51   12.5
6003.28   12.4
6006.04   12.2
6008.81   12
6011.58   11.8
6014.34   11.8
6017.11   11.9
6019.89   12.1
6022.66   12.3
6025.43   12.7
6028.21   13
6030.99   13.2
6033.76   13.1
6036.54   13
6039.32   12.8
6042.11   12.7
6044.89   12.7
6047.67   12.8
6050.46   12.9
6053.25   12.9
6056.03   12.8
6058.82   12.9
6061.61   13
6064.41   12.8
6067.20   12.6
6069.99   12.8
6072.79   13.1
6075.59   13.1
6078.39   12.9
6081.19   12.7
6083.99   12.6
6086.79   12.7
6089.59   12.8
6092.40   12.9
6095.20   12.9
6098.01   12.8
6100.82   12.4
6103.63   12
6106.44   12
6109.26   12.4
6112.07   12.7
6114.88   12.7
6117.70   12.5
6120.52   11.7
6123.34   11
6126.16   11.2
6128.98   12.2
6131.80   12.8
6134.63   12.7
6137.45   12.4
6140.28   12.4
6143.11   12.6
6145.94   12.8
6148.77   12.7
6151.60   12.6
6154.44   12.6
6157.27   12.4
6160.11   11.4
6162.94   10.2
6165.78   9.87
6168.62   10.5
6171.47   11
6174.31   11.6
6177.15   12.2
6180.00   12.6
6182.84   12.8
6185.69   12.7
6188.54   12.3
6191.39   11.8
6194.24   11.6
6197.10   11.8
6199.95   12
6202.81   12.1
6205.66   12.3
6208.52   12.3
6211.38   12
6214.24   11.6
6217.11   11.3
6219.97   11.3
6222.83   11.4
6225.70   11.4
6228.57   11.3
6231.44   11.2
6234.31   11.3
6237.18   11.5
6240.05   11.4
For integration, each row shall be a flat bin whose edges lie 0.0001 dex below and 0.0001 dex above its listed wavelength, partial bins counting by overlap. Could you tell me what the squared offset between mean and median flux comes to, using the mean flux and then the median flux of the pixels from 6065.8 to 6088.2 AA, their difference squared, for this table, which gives 0.004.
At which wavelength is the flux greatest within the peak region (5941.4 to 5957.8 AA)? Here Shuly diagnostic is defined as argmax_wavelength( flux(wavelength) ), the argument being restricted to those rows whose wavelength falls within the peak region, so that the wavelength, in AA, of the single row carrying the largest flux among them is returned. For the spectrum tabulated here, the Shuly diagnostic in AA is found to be 5945.50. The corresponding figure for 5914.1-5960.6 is 5945.50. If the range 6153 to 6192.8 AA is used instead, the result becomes 6182.84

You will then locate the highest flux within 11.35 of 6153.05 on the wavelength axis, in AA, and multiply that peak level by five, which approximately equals 64.0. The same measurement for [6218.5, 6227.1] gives 57.0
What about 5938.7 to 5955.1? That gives 61.0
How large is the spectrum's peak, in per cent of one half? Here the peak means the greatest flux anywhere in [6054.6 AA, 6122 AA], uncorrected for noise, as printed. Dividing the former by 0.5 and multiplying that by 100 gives 2620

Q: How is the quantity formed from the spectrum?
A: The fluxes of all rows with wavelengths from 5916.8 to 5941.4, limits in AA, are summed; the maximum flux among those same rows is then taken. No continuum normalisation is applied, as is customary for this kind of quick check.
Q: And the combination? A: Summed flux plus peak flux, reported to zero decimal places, 116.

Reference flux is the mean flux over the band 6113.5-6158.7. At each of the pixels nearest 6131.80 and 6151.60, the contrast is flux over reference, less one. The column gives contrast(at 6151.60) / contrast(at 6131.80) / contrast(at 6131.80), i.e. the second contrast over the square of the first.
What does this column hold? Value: 15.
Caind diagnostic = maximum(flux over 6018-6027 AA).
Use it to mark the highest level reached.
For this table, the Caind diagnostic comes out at 12.7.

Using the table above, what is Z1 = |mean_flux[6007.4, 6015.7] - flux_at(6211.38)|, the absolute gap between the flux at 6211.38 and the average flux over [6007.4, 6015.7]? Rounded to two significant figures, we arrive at 0.13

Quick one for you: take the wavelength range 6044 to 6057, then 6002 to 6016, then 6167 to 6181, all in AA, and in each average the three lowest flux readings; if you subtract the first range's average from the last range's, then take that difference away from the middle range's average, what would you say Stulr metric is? 13.6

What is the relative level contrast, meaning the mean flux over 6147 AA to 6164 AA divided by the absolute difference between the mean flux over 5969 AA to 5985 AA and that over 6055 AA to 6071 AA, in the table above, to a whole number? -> 19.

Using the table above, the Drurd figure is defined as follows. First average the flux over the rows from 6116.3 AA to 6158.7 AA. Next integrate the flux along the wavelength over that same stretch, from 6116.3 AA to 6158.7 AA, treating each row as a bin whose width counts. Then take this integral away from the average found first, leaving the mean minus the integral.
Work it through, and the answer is -509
